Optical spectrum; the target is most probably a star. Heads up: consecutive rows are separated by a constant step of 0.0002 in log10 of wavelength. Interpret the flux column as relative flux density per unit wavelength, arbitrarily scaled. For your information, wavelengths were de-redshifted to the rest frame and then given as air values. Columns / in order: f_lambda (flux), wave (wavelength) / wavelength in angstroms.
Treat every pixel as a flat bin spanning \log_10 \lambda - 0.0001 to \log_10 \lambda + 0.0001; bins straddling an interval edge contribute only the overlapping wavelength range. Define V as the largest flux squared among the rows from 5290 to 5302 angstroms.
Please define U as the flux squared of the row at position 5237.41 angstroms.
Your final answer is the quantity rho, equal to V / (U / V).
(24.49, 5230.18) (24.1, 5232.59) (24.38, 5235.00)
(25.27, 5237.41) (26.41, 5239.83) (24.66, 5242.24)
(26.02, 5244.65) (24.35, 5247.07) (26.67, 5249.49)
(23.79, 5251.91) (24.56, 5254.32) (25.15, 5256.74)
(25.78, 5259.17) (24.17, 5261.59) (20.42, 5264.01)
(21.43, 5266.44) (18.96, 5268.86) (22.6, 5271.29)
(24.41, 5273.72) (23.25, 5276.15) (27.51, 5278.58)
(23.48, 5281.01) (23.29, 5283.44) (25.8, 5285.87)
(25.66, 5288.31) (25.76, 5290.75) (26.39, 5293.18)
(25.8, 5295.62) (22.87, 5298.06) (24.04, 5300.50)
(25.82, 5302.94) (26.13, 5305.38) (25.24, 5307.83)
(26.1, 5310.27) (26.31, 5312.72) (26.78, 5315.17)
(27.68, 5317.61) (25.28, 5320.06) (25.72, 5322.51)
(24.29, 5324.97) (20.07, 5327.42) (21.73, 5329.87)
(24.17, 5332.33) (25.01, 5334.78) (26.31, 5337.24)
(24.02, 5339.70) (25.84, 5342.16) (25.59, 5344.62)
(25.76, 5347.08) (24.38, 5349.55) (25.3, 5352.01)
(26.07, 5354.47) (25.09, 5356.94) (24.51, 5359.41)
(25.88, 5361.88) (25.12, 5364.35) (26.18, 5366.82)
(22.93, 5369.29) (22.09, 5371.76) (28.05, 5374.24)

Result 760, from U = 639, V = 696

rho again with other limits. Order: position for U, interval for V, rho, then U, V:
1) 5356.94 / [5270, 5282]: 910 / 630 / 757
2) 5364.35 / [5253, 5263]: 700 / 631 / 665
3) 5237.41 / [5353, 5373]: 736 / 639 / 685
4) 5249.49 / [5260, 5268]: 480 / 711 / 584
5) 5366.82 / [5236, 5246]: 710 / 685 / 697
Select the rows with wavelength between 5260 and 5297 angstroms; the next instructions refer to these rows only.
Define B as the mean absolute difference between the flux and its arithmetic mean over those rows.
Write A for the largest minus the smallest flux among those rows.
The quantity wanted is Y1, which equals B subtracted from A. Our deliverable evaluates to 6.7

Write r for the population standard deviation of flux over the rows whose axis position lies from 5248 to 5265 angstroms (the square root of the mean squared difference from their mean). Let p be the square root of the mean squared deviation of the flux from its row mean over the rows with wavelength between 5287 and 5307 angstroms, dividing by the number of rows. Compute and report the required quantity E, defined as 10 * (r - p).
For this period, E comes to 7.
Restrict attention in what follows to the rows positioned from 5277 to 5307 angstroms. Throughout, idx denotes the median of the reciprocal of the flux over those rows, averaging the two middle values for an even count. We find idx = 0.0388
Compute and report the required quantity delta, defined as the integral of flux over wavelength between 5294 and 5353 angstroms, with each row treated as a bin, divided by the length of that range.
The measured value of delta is 25.0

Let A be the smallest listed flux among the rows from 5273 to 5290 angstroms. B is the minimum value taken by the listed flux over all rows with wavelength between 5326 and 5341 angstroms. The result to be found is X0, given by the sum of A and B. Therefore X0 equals 43.3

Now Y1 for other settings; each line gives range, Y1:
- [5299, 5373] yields 6.4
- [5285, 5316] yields 3.2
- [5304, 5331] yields 6.0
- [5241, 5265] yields 5.2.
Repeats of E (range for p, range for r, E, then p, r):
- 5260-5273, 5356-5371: -7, 1.79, 1.1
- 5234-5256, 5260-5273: 8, 0.96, 1.8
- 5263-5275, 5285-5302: -7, 1.86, 1.2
